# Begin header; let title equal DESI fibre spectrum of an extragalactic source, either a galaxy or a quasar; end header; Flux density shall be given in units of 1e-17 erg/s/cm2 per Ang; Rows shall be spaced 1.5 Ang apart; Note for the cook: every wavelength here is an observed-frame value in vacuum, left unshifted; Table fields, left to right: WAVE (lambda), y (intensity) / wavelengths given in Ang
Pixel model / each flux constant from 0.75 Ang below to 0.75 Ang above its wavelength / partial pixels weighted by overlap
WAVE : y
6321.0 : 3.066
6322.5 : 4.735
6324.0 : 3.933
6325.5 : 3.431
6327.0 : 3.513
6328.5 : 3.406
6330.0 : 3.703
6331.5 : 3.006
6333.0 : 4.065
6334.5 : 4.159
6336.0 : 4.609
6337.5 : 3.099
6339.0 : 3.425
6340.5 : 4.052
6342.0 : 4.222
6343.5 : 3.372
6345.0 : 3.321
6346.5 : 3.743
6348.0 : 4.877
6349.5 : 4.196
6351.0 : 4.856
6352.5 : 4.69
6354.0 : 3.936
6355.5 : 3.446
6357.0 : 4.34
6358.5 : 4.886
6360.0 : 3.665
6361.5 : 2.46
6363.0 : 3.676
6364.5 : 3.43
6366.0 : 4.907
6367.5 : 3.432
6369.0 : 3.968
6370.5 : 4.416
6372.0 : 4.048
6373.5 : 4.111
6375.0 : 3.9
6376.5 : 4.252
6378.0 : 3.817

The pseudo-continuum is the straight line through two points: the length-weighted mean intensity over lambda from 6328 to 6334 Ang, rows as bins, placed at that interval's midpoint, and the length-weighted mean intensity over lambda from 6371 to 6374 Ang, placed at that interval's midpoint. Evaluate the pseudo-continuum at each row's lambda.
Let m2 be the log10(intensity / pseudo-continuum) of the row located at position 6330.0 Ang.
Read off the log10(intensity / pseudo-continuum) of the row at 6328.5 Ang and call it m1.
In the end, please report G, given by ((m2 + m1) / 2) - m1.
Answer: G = 0.02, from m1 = -0.02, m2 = 0.02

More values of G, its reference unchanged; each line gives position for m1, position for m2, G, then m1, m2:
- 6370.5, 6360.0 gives -0.03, 0.03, -0.03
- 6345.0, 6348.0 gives 0.08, -0.05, 0.11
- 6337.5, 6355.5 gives 0.01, -0.07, -0.05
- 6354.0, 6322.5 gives 0.06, 0.01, 0.14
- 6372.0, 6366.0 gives 0.05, -0.01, 0.09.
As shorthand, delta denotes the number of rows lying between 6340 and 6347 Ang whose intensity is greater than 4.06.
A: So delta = 1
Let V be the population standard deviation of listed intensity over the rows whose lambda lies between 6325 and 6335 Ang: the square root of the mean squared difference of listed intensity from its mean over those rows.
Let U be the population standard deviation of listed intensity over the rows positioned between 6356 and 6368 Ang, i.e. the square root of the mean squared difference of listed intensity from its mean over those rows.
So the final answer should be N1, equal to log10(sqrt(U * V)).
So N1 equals -0.271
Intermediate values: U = 0.77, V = 0.37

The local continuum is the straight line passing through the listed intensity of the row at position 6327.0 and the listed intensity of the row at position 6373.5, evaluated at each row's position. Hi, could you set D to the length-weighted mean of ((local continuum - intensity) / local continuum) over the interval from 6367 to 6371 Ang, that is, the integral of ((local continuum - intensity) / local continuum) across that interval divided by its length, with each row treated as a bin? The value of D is 0.028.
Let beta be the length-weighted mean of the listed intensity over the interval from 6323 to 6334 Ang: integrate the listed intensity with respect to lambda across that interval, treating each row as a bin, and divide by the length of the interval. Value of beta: 3.6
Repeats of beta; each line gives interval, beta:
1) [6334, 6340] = 3.8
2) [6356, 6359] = 4.5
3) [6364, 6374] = 4.1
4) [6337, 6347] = 3.6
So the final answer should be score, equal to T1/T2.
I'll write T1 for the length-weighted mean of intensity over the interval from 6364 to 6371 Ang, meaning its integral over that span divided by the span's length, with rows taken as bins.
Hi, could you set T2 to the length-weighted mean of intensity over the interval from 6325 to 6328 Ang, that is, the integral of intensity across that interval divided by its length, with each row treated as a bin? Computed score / 1.16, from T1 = 4.04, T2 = 3.47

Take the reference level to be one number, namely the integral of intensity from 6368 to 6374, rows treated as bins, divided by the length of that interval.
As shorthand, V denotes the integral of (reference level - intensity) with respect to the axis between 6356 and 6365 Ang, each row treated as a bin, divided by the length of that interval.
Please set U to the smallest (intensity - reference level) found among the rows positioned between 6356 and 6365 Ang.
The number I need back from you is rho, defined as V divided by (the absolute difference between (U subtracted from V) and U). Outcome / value 0.10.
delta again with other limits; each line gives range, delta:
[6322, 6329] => 1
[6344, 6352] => 3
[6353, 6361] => 2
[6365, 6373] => 2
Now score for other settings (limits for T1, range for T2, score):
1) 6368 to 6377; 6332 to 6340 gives 1.06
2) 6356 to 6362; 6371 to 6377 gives 0.95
